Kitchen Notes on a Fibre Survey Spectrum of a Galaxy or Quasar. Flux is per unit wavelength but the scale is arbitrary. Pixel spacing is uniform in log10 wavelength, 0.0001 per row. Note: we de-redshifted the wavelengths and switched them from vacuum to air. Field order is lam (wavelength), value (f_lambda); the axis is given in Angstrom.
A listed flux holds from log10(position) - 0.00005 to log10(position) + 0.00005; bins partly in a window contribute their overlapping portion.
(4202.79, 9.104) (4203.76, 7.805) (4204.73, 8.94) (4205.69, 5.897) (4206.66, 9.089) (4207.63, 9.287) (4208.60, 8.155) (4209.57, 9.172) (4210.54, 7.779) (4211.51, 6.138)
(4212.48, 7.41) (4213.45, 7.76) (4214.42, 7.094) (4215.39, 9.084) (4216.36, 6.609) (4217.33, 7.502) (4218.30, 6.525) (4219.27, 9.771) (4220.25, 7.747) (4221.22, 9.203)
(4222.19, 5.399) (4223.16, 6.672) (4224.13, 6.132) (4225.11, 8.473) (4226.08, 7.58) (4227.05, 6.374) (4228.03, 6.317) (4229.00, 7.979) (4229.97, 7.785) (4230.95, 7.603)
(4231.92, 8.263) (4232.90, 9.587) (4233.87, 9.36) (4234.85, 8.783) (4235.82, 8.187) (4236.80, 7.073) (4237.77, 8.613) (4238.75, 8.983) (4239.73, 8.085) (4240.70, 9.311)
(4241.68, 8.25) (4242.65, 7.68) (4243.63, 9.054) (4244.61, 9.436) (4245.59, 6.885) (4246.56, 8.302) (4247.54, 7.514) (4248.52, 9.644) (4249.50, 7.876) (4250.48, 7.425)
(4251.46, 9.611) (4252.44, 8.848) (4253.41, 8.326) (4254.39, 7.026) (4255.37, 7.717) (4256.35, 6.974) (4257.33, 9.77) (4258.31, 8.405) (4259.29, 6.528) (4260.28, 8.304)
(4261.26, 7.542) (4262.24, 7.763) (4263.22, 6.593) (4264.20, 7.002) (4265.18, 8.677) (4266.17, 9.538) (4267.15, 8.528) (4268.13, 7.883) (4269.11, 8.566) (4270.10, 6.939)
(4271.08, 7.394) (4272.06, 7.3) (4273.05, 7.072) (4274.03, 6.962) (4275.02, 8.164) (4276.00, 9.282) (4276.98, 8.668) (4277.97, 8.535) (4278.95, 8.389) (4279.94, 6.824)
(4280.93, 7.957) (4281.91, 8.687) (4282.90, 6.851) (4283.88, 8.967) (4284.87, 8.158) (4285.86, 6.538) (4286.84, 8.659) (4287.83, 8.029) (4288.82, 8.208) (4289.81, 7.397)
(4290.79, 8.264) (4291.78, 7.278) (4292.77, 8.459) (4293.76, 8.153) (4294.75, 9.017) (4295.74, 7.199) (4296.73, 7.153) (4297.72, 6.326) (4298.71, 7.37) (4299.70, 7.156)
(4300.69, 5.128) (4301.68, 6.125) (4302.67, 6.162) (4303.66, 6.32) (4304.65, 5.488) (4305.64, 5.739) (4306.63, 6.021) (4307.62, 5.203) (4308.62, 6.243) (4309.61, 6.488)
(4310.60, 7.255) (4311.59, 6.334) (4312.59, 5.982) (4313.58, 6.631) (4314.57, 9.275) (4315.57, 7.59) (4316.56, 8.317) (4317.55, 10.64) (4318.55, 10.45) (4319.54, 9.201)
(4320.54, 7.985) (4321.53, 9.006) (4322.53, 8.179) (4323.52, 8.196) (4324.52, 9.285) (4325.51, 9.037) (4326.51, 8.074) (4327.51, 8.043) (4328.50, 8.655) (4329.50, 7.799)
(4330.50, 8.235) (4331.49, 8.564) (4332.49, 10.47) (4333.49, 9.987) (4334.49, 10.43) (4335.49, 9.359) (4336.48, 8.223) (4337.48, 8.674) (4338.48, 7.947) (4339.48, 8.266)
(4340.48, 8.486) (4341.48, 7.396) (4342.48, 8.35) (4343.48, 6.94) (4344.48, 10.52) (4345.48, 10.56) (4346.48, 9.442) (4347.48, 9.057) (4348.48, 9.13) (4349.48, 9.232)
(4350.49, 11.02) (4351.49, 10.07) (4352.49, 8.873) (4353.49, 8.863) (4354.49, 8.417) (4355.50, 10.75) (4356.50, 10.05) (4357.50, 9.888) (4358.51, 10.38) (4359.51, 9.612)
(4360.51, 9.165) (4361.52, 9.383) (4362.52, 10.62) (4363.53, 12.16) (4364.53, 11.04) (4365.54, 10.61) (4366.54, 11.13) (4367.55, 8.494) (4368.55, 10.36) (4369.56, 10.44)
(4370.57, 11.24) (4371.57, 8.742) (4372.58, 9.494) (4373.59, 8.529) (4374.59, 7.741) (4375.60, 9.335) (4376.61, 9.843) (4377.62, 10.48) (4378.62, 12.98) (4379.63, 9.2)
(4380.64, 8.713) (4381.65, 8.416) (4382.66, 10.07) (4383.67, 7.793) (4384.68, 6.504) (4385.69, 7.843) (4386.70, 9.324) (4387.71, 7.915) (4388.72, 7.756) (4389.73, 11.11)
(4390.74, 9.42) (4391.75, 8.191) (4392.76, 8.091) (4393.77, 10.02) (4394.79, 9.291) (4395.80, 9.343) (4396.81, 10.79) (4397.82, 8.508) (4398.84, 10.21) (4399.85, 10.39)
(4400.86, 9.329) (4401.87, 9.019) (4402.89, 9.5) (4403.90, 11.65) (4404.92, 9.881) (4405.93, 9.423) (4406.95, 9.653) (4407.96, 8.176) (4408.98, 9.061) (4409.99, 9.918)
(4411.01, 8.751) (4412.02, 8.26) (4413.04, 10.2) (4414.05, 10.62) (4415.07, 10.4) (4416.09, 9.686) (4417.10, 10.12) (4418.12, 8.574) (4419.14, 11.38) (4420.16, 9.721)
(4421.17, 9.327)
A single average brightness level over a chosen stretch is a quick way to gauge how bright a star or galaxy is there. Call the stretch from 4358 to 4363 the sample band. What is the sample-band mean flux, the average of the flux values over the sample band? 9.8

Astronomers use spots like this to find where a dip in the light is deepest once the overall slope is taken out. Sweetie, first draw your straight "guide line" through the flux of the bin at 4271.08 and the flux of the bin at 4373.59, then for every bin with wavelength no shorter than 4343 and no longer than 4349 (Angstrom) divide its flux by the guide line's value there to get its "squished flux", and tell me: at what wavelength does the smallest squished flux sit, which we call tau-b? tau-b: 4343.48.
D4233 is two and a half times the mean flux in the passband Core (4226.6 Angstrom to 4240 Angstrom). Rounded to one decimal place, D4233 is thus 20.2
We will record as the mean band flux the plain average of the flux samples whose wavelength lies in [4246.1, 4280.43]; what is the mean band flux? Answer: 8.0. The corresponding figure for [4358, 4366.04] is 10.4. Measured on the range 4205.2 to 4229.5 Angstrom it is 7.6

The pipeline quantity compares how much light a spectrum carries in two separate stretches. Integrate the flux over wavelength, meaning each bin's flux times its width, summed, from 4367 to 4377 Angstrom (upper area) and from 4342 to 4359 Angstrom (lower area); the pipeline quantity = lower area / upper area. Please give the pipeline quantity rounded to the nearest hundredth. 1.71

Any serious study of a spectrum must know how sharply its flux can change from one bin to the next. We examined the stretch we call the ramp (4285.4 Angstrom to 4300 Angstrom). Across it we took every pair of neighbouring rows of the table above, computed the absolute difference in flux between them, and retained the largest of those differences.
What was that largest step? 2.1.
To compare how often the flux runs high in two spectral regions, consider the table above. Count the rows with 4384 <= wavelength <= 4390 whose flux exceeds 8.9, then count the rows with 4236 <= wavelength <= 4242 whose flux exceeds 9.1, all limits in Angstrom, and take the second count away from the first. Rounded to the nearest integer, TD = 1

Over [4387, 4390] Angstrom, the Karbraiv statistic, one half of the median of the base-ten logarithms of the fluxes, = 0.449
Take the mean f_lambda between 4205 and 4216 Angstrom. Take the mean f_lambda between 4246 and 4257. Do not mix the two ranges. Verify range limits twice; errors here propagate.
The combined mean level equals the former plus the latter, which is 16.0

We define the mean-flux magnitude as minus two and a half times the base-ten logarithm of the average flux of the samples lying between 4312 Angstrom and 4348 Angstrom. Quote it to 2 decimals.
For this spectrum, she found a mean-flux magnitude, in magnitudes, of -2.35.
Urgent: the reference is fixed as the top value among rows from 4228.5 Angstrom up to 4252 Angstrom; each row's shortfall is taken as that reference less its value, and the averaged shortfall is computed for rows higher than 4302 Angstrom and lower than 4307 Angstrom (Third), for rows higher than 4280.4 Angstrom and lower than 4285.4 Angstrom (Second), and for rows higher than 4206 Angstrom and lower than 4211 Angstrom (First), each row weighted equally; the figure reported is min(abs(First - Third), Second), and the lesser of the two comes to 1.5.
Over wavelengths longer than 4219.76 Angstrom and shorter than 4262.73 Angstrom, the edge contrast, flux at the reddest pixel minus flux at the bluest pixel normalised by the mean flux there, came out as 0.00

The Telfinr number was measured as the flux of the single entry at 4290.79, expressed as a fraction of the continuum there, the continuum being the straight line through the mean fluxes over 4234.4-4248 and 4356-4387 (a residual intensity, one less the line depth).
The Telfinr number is 0.94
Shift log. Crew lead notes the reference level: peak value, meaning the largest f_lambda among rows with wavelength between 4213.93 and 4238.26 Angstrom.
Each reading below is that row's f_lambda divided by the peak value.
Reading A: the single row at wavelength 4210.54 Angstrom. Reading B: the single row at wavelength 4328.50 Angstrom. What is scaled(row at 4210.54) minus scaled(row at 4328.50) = -0.1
